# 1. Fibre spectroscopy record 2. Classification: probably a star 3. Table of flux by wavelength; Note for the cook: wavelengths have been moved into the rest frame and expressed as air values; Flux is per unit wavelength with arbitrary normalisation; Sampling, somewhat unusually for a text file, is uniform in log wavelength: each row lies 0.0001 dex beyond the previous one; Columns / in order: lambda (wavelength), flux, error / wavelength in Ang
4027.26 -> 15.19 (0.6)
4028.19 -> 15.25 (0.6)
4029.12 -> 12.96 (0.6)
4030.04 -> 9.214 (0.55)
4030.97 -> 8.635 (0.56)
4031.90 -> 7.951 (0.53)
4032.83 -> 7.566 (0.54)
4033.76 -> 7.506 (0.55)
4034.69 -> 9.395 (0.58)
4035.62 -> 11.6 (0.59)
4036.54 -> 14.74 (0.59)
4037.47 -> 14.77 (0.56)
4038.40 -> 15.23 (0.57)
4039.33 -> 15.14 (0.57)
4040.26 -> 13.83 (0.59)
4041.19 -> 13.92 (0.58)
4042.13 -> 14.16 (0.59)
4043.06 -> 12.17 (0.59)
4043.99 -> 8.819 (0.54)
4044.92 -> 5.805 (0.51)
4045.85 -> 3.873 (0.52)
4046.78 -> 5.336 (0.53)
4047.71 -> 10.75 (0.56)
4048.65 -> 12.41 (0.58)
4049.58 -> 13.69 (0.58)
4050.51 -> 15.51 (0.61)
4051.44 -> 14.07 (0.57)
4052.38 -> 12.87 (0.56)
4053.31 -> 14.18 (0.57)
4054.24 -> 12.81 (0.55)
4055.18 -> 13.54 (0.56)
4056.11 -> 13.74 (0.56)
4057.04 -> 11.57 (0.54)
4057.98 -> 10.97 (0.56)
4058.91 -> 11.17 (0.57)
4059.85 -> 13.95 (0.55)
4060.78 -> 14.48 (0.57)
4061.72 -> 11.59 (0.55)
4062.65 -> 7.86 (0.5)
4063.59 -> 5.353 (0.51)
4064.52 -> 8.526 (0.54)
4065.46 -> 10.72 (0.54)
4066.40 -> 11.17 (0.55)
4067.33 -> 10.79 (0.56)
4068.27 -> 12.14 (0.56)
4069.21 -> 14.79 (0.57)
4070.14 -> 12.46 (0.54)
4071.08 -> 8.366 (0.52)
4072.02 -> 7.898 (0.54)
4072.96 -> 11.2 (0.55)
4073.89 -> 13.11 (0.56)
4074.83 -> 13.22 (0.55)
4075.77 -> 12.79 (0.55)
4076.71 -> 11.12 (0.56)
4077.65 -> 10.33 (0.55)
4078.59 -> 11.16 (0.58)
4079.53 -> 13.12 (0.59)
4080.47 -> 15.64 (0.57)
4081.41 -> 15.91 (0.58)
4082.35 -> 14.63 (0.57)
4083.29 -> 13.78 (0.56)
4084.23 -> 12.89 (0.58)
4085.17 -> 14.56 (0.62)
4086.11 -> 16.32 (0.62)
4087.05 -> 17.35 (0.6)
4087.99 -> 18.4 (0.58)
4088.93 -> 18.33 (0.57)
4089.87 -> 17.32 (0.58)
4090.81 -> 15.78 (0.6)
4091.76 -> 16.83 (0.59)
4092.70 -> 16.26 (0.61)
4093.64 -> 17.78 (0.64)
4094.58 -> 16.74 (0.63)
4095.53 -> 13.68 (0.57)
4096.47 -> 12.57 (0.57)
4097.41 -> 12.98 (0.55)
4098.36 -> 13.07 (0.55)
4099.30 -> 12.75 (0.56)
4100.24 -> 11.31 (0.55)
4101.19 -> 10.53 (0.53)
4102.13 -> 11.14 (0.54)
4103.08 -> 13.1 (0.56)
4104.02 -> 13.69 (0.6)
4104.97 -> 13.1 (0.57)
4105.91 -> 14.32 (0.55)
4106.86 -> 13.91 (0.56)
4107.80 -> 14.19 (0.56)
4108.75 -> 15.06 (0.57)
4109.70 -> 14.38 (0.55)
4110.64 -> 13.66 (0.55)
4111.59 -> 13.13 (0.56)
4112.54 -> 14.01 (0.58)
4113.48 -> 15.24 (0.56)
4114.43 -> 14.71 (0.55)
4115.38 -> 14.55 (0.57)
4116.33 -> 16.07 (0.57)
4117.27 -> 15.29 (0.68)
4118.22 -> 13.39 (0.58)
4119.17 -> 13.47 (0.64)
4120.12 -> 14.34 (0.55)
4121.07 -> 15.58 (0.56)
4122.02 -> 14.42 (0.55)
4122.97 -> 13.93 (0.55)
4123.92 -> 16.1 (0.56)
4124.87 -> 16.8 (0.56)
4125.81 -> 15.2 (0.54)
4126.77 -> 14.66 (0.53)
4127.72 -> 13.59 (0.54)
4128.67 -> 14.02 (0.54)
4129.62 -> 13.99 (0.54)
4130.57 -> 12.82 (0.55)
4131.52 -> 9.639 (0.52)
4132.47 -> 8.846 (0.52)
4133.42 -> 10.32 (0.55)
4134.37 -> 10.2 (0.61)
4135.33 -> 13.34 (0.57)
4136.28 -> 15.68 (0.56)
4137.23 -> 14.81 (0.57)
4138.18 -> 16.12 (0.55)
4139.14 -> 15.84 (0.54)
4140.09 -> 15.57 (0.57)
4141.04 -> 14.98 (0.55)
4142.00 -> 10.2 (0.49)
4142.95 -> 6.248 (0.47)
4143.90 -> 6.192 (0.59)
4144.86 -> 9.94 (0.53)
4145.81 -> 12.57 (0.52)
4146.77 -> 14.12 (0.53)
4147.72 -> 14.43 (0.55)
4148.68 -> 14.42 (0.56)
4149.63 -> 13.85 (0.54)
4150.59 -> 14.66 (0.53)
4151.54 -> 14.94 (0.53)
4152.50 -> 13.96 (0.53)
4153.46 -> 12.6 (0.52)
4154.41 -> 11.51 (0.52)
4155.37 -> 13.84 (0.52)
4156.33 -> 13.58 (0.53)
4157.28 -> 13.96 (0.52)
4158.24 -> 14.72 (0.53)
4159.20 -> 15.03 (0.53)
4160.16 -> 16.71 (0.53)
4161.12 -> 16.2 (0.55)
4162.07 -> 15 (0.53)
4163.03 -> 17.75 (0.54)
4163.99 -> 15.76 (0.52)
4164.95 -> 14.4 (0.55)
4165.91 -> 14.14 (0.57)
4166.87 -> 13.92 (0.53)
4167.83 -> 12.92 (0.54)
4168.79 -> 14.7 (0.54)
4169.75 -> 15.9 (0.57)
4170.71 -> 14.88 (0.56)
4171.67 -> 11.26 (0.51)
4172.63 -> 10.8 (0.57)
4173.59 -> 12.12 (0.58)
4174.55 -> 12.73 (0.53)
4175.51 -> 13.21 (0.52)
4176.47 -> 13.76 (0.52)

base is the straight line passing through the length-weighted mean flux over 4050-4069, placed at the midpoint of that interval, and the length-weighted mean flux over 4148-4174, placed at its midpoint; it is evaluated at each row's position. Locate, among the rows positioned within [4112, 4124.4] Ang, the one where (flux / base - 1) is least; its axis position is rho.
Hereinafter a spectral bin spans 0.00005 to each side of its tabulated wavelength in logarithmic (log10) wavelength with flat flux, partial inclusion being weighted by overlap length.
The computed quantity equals 4118.22 Ang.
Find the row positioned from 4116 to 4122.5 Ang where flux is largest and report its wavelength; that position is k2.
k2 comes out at 4116.33 Ang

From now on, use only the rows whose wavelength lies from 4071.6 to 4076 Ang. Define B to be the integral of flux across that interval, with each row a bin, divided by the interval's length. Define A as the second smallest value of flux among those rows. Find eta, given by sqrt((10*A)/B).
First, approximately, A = 11.2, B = 11.6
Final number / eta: 3.10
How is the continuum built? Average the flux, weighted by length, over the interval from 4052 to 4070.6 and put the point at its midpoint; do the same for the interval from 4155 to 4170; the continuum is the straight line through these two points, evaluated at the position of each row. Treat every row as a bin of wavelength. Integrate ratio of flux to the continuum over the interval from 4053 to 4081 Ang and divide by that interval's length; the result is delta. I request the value 0.98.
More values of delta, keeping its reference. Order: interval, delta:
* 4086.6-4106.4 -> 1.14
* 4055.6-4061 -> 1.08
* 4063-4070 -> 0.89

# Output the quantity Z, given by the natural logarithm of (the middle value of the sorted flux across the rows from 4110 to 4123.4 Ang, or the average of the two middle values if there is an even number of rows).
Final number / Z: 2.67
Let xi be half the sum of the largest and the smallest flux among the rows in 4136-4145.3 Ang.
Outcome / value 11.2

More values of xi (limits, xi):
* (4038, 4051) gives 9.7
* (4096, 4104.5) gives 12.1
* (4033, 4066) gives 9.7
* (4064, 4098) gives 13.1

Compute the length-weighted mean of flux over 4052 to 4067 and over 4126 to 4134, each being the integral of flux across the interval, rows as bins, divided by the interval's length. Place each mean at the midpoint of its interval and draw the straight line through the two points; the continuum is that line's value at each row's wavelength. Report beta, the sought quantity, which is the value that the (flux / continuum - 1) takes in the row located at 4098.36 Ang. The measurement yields 0.09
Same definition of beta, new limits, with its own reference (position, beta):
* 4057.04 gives 0.01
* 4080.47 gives 0.33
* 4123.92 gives 0.31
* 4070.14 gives 0.07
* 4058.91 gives -0.03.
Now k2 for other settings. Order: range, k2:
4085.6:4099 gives 4087.99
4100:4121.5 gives 4116.33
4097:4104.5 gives 4104.02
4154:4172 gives 4163.03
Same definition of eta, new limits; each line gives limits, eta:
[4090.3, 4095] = 3.12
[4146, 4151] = 3.16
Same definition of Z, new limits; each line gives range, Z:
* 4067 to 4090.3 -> 2.57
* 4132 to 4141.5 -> 2.70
